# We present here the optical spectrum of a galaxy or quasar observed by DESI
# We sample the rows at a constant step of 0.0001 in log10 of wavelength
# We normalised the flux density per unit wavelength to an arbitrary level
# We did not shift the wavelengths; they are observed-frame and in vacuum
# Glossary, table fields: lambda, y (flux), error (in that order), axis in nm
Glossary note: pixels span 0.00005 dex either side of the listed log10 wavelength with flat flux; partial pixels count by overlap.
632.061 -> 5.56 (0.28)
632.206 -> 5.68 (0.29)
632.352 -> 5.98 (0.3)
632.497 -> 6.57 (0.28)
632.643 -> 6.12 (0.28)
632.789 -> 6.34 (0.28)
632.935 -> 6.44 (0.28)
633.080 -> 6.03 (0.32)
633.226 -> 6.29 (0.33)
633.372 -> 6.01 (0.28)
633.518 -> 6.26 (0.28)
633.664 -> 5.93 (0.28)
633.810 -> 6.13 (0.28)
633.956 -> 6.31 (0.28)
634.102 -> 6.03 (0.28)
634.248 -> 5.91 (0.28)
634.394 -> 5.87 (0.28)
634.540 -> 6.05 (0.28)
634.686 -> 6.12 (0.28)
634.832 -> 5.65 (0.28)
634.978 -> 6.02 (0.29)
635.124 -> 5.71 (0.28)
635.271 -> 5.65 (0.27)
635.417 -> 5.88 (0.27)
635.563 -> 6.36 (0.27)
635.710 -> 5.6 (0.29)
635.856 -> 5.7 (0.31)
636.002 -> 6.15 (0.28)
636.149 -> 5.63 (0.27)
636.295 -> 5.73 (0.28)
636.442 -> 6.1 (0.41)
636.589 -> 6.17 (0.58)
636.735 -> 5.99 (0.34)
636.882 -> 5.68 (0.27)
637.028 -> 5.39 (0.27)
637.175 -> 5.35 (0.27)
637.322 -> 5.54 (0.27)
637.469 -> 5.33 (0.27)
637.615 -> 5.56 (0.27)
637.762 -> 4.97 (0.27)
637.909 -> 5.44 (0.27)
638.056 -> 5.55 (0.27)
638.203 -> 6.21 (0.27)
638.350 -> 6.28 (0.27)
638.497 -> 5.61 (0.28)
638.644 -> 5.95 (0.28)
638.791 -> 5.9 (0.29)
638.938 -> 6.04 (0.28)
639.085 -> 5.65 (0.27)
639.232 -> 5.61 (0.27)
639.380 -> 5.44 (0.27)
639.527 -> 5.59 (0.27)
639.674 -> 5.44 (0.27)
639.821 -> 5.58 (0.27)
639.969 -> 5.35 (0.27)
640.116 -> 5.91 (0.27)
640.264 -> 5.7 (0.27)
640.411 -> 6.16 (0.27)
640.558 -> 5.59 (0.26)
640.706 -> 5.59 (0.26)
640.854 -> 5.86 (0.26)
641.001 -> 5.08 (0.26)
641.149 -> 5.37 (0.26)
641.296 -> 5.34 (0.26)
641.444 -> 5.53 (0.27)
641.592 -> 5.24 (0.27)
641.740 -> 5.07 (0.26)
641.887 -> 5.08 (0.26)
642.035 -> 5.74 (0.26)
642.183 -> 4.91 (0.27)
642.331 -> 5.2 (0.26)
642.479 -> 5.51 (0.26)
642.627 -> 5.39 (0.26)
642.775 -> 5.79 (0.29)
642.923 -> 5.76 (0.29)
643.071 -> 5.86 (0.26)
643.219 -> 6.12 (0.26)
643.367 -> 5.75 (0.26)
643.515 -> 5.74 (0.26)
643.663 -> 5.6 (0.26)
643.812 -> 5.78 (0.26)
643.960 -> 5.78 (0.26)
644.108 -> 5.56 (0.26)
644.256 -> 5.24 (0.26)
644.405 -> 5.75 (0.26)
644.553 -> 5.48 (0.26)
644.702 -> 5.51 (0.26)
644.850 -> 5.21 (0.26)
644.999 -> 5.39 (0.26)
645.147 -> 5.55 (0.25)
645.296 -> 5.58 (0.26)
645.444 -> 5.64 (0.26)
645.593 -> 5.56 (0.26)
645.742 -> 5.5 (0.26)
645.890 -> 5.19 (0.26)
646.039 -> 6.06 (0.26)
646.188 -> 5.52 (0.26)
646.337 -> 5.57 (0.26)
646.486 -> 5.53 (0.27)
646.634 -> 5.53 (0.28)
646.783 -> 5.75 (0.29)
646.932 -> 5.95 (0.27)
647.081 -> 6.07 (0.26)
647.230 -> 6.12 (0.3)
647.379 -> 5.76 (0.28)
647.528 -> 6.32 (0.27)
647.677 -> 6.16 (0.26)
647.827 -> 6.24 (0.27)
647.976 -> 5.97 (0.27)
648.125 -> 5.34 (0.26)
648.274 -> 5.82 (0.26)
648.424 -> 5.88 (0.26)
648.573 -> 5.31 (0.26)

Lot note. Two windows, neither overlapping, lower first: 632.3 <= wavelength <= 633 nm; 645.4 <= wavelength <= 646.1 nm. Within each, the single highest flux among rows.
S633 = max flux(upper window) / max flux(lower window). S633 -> 0.92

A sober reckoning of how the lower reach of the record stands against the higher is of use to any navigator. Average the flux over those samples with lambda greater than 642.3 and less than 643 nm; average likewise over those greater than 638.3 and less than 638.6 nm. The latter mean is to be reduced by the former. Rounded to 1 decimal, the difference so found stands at 0.4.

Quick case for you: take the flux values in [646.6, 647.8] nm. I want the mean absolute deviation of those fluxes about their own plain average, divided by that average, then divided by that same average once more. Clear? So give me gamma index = 0.0059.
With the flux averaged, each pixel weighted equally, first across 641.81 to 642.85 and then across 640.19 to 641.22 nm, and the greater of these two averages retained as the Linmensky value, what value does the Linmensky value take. 5.62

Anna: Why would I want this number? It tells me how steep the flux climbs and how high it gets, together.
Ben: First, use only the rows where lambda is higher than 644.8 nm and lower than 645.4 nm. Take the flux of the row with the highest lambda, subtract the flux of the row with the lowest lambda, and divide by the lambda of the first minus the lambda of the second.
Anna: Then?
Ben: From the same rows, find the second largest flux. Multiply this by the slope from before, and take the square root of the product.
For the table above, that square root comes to 2.15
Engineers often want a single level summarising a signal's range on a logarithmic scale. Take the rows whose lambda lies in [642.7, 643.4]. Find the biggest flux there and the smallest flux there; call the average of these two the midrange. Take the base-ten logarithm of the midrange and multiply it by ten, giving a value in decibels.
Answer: 7.7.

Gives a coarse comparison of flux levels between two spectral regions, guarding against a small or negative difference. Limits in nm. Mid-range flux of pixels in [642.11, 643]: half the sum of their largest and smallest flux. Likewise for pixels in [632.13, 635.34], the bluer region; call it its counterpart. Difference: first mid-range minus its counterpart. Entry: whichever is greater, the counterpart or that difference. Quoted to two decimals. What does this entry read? 6.11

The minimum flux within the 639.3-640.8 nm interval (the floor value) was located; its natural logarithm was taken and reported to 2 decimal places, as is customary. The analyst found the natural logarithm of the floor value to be 1.68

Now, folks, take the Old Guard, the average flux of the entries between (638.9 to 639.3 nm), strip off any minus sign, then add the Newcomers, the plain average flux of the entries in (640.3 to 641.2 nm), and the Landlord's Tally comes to 11.4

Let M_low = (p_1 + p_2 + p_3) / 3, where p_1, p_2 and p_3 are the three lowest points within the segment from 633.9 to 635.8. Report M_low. 5.63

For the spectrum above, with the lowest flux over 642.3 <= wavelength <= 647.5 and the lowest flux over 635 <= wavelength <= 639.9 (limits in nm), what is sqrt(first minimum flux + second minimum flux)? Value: 3.19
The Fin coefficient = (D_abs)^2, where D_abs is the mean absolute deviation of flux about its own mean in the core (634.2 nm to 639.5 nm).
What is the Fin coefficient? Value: 0.067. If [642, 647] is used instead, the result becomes 0.036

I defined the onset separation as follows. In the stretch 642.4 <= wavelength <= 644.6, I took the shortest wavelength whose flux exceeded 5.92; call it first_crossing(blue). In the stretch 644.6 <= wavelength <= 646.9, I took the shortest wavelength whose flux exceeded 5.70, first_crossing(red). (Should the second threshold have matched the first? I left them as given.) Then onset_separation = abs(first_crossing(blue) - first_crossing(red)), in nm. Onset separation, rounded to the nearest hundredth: 2.82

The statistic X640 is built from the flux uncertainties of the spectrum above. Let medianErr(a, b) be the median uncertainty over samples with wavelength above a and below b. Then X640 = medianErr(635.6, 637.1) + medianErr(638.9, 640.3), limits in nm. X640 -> 0.555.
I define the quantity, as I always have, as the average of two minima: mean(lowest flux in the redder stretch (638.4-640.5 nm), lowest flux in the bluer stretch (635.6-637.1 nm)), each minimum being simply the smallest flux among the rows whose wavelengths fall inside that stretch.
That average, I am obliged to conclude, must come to 5.37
